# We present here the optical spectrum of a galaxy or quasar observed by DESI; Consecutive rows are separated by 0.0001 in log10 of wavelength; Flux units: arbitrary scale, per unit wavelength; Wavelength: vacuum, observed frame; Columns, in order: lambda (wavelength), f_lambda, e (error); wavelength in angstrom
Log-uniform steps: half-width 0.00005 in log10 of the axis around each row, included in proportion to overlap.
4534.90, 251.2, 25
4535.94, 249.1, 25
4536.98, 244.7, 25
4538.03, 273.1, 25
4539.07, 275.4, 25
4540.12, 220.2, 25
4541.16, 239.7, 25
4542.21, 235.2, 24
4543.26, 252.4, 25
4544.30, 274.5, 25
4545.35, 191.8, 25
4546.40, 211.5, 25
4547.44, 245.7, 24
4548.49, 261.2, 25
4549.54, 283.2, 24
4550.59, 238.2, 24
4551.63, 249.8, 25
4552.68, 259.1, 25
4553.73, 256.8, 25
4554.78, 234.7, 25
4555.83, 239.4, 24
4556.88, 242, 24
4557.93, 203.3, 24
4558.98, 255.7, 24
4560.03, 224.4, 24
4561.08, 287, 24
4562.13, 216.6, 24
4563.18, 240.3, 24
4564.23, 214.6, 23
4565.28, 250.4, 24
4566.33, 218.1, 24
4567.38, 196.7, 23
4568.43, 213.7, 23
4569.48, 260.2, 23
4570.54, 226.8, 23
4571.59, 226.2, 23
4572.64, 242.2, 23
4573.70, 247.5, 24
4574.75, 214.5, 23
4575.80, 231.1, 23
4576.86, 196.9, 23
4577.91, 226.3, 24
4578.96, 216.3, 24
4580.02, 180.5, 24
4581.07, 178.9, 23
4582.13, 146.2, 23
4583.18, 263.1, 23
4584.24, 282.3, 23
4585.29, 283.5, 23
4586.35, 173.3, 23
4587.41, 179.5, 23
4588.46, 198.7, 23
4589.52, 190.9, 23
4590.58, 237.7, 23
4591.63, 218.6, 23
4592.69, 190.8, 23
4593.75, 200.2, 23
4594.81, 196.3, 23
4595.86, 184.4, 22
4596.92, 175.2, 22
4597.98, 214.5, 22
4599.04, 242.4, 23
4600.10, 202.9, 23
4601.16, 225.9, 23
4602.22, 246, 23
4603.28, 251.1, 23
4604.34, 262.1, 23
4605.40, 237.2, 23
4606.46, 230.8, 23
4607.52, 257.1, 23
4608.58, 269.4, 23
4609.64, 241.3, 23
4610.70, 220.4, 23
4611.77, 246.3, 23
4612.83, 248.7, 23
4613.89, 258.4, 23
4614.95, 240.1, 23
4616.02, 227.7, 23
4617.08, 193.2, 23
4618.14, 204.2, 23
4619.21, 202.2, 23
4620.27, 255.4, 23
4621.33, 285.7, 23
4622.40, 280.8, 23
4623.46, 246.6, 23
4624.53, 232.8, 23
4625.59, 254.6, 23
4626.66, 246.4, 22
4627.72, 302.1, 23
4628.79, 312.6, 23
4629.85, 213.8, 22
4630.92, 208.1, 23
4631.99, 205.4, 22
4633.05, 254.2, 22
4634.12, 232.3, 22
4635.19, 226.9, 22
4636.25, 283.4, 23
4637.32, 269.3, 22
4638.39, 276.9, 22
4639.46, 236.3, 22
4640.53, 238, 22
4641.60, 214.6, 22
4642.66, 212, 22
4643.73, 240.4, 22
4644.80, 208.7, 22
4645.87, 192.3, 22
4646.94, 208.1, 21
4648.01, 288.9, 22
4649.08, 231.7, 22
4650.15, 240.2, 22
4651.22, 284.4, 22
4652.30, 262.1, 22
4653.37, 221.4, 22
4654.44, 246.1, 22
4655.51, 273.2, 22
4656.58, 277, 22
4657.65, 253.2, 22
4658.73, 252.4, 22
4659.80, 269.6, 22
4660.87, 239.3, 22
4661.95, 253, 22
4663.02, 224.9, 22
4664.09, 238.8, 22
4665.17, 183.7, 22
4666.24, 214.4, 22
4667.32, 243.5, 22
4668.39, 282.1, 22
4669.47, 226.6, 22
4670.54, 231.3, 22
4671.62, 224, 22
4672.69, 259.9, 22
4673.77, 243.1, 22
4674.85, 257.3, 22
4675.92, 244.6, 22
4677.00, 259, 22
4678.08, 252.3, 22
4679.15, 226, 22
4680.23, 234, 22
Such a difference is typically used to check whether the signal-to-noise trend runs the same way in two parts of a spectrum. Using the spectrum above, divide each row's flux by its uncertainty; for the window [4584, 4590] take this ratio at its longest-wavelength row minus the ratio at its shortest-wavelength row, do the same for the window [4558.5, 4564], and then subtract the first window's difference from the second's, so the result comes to 3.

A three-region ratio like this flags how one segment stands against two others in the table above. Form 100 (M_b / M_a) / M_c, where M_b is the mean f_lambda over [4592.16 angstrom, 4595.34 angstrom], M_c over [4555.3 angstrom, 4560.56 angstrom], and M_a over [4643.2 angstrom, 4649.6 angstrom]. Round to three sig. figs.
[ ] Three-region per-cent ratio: 0.368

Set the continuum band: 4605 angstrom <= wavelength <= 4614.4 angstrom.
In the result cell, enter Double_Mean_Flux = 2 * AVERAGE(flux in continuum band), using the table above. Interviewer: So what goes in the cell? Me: 491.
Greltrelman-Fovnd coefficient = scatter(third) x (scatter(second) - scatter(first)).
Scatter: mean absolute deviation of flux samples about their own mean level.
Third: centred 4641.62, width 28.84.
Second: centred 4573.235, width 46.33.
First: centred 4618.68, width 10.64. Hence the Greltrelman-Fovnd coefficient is -12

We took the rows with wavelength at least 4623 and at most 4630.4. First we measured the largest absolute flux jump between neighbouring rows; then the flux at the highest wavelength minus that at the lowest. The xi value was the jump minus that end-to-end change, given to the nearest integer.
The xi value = 132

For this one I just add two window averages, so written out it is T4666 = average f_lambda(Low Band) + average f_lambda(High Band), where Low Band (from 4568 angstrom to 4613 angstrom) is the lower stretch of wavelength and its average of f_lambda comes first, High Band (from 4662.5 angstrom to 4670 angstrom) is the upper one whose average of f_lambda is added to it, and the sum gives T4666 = 453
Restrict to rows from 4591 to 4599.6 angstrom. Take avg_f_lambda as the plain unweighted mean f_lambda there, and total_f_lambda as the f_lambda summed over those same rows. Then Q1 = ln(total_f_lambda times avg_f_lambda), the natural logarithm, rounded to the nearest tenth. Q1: 12.7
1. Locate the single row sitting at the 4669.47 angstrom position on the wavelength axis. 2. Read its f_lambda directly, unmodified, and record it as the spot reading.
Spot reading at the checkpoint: 226.6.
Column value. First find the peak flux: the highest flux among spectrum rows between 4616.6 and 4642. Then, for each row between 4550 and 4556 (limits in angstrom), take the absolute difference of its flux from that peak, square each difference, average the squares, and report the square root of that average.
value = 67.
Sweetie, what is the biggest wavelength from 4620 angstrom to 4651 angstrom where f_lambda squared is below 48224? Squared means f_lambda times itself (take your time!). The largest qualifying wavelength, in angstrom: 4646.94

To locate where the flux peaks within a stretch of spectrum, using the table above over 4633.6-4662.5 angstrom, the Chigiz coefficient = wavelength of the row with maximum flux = 4648.01 angstrom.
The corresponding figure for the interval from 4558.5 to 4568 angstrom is 4561.08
